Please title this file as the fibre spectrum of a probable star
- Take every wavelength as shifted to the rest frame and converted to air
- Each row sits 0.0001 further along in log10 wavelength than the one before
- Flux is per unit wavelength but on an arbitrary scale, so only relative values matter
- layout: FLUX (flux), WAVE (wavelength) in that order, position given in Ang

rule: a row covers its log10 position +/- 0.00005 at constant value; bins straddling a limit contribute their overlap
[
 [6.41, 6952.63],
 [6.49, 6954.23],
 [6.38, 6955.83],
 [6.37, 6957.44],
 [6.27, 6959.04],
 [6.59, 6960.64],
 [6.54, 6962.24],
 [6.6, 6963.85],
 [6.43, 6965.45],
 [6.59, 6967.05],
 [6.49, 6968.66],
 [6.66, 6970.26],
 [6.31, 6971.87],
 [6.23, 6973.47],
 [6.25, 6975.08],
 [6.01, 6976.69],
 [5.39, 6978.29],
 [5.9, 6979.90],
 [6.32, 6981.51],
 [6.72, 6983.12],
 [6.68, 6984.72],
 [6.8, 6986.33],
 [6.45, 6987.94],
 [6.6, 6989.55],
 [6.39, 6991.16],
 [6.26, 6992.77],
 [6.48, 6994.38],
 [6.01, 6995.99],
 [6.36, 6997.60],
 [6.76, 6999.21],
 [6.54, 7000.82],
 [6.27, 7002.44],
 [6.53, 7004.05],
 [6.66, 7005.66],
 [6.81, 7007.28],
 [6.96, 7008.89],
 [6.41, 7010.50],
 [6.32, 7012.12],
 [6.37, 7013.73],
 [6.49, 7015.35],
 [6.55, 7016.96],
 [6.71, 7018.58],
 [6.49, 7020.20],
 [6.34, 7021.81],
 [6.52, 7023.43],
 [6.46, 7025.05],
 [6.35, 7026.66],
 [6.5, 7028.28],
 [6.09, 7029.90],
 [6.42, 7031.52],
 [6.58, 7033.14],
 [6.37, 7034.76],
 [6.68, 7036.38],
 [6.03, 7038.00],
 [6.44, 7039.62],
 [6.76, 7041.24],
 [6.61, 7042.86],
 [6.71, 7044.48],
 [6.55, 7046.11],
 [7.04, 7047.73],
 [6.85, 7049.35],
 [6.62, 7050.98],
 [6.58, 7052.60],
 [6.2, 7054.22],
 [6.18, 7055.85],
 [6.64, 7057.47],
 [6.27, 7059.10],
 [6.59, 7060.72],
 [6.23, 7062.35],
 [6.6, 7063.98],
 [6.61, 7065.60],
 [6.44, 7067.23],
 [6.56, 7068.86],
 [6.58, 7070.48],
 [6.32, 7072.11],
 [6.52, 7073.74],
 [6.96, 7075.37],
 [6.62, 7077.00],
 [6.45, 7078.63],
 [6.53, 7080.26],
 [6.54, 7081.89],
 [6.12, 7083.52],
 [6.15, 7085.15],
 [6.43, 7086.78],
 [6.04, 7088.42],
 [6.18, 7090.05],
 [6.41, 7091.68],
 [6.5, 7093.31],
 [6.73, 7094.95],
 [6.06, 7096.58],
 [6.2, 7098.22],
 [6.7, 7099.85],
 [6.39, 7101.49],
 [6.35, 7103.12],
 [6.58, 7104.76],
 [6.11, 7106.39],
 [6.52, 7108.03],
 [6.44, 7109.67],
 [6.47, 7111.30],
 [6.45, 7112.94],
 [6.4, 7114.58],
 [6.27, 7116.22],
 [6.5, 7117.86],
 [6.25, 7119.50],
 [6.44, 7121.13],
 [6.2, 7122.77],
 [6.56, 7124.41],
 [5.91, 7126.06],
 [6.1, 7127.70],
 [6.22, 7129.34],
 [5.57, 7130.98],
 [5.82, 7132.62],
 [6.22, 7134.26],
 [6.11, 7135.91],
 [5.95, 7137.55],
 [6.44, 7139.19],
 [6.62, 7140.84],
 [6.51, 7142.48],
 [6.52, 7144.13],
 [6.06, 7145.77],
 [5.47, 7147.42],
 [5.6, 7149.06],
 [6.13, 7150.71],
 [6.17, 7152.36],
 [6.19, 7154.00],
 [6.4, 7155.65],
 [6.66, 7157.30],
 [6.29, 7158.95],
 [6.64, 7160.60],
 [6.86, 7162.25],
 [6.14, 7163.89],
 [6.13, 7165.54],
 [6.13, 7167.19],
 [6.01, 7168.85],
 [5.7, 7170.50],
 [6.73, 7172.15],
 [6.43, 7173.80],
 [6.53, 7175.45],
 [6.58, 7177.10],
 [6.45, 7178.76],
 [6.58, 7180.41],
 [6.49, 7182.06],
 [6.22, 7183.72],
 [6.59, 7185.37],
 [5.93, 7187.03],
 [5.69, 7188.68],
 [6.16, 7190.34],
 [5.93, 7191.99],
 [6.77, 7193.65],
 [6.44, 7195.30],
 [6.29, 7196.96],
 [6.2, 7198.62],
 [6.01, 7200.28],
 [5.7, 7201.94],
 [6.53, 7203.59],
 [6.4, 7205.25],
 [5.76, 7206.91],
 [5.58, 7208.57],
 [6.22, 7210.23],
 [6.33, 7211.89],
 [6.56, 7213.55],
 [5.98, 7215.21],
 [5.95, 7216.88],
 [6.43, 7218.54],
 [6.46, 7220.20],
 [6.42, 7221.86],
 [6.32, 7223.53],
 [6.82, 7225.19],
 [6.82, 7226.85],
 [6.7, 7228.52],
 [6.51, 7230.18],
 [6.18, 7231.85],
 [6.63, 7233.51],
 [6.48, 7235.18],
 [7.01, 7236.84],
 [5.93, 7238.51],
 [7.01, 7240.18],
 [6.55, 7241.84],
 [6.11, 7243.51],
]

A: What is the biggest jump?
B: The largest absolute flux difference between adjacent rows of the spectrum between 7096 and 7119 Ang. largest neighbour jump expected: 0.50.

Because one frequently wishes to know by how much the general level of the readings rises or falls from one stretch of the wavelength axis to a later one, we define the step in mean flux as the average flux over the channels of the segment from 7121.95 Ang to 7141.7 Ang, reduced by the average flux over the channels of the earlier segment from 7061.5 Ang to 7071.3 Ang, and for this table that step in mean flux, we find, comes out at -0.36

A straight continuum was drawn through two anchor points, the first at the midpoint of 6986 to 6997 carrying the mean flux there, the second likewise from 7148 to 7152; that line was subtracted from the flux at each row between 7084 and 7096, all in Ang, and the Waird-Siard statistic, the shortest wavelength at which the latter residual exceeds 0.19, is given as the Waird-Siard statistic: 7086.78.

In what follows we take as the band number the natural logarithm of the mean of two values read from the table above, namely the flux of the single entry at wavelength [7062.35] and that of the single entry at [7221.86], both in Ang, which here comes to 1.84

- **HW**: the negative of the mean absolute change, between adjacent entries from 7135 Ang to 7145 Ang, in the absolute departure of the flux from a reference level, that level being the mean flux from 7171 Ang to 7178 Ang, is -0.15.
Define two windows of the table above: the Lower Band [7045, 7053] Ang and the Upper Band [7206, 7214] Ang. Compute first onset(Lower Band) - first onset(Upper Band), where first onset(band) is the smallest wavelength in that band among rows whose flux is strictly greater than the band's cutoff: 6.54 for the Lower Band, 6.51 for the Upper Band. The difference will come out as -167.4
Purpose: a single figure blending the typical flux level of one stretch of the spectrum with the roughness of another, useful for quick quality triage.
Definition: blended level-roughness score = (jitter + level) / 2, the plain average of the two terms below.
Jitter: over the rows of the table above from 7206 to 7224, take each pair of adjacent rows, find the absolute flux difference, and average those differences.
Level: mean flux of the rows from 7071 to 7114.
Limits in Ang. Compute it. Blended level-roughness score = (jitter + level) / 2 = 3.33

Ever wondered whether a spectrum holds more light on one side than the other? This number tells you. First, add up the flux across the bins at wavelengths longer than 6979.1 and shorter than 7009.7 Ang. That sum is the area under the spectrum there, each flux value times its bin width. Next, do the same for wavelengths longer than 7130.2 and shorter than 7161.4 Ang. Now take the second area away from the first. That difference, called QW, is 6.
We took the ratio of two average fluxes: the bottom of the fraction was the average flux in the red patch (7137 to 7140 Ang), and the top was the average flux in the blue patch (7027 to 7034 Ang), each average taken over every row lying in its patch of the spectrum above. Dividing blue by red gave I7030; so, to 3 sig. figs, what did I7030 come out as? 1.03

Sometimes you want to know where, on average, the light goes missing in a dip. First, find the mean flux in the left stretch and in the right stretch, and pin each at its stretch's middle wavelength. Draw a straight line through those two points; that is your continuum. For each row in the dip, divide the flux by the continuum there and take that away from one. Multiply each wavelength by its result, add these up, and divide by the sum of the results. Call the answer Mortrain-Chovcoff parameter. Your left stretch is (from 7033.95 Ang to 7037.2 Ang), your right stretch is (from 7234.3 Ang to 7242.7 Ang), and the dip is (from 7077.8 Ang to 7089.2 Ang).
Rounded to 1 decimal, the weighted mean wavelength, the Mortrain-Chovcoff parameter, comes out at 7085.5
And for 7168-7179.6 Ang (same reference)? 7170.8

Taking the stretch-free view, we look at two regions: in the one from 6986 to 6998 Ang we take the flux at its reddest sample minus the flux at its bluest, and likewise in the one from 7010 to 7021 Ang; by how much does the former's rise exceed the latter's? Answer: -0.5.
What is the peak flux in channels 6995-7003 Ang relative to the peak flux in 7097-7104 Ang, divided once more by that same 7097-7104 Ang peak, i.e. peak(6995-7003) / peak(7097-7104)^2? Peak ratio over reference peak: 0.151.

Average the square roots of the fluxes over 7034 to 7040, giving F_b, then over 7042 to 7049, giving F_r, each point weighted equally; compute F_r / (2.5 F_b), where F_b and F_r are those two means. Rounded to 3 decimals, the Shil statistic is 0.411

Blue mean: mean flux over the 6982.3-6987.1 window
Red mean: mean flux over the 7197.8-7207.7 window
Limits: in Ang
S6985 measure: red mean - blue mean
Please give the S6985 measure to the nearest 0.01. -0.63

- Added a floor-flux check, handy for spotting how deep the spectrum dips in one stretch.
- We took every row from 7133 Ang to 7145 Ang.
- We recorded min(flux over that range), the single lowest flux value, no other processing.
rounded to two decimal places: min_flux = 5.95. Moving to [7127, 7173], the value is 5.47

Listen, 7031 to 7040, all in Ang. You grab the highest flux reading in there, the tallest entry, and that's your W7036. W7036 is 6.68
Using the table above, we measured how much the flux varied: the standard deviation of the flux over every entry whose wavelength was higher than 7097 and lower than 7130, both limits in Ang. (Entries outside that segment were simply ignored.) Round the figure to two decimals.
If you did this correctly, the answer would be 0.19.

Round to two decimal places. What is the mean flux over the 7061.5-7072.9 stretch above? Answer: 6.48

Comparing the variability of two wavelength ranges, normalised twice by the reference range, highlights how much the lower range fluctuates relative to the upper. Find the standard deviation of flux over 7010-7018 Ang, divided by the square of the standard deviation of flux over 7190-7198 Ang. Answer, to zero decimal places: 1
